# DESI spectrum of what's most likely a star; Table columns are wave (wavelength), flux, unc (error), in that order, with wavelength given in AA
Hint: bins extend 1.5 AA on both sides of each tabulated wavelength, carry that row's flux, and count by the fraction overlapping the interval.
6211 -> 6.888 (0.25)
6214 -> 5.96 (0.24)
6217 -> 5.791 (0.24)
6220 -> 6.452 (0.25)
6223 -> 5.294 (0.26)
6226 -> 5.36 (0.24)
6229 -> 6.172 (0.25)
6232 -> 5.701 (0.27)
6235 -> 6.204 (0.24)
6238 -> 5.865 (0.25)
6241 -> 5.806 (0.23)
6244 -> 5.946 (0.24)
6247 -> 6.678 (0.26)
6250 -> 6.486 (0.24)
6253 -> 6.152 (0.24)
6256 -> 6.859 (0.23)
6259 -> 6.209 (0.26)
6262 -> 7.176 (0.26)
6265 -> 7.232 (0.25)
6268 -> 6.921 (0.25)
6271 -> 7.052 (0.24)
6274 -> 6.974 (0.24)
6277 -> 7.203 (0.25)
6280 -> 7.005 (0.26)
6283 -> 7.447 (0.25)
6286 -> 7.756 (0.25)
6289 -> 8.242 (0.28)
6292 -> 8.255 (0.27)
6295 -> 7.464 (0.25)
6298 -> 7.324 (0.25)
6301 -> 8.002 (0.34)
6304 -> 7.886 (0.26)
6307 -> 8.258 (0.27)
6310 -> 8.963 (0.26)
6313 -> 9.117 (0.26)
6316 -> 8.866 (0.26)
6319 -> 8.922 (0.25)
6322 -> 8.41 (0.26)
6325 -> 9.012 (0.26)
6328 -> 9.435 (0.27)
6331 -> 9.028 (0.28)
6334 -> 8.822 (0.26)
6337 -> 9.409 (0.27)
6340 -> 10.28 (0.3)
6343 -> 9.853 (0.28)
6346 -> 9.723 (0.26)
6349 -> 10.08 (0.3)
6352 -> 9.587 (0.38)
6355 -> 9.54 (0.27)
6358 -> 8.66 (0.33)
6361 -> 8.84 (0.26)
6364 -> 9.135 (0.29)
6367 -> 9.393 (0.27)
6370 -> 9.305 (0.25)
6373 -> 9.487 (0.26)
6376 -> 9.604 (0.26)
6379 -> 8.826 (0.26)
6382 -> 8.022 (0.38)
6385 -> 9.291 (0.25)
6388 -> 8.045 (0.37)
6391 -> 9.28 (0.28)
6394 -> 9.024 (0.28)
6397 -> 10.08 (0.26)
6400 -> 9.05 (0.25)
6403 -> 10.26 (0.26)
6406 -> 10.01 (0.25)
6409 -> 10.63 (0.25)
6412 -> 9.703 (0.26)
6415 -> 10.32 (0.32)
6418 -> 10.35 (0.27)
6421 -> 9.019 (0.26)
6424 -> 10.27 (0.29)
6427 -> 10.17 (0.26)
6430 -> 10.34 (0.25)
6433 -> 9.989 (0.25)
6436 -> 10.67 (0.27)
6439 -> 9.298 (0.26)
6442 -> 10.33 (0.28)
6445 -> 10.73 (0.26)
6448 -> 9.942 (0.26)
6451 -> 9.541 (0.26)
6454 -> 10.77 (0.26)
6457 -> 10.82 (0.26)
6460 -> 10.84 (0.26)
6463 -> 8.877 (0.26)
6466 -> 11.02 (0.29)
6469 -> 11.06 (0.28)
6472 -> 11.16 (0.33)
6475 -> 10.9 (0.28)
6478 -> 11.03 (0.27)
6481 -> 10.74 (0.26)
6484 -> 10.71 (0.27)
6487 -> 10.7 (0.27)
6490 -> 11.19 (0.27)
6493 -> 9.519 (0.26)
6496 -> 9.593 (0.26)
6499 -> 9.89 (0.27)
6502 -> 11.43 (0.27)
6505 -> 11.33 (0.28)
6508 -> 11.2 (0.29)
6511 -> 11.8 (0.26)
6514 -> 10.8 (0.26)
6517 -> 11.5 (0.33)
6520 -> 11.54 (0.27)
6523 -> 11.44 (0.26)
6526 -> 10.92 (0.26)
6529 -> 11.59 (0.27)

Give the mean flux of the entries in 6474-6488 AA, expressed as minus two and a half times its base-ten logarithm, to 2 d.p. -2.59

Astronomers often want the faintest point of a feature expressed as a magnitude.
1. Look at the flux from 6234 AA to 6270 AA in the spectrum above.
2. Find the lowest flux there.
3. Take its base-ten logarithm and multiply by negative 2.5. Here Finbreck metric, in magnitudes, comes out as -1.9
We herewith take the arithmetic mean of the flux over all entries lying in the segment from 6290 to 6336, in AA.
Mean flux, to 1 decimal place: 8.5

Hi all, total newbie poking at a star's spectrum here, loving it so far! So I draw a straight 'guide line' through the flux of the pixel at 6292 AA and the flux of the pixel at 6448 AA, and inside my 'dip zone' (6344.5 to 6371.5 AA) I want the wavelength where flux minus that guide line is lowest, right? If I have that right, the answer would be 6358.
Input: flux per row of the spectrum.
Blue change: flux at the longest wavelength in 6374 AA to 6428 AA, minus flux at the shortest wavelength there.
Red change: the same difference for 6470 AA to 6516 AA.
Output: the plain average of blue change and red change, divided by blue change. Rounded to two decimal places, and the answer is 0.18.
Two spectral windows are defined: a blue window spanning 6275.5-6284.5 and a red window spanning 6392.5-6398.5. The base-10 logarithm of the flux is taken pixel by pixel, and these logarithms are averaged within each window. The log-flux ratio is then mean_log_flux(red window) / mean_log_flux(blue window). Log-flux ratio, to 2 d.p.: 1.14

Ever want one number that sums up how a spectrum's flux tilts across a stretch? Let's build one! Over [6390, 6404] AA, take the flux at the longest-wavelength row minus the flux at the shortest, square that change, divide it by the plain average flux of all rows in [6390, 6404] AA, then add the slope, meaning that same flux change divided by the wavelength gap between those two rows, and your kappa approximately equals 0.18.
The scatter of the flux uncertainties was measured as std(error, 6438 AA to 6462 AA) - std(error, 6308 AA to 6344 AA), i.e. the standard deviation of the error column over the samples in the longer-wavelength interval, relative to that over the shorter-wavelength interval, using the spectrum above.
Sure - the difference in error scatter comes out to -0.006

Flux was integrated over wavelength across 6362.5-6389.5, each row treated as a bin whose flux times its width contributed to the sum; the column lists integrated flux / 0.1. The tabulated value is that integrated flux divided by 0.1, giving 2433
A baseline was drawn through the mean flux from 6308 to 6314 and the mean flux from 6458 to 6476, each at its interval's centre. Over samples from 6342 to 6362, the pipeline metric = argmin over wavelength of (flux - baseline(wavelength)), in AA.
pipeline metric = 6358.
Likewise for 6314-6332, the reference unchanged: 6322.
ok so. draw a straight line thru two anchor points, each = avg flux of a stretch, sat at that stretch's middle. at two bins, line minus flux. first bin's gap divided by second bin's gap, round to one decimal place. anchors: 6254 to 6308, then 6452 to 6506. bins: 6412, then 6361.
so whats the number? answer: 1.2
